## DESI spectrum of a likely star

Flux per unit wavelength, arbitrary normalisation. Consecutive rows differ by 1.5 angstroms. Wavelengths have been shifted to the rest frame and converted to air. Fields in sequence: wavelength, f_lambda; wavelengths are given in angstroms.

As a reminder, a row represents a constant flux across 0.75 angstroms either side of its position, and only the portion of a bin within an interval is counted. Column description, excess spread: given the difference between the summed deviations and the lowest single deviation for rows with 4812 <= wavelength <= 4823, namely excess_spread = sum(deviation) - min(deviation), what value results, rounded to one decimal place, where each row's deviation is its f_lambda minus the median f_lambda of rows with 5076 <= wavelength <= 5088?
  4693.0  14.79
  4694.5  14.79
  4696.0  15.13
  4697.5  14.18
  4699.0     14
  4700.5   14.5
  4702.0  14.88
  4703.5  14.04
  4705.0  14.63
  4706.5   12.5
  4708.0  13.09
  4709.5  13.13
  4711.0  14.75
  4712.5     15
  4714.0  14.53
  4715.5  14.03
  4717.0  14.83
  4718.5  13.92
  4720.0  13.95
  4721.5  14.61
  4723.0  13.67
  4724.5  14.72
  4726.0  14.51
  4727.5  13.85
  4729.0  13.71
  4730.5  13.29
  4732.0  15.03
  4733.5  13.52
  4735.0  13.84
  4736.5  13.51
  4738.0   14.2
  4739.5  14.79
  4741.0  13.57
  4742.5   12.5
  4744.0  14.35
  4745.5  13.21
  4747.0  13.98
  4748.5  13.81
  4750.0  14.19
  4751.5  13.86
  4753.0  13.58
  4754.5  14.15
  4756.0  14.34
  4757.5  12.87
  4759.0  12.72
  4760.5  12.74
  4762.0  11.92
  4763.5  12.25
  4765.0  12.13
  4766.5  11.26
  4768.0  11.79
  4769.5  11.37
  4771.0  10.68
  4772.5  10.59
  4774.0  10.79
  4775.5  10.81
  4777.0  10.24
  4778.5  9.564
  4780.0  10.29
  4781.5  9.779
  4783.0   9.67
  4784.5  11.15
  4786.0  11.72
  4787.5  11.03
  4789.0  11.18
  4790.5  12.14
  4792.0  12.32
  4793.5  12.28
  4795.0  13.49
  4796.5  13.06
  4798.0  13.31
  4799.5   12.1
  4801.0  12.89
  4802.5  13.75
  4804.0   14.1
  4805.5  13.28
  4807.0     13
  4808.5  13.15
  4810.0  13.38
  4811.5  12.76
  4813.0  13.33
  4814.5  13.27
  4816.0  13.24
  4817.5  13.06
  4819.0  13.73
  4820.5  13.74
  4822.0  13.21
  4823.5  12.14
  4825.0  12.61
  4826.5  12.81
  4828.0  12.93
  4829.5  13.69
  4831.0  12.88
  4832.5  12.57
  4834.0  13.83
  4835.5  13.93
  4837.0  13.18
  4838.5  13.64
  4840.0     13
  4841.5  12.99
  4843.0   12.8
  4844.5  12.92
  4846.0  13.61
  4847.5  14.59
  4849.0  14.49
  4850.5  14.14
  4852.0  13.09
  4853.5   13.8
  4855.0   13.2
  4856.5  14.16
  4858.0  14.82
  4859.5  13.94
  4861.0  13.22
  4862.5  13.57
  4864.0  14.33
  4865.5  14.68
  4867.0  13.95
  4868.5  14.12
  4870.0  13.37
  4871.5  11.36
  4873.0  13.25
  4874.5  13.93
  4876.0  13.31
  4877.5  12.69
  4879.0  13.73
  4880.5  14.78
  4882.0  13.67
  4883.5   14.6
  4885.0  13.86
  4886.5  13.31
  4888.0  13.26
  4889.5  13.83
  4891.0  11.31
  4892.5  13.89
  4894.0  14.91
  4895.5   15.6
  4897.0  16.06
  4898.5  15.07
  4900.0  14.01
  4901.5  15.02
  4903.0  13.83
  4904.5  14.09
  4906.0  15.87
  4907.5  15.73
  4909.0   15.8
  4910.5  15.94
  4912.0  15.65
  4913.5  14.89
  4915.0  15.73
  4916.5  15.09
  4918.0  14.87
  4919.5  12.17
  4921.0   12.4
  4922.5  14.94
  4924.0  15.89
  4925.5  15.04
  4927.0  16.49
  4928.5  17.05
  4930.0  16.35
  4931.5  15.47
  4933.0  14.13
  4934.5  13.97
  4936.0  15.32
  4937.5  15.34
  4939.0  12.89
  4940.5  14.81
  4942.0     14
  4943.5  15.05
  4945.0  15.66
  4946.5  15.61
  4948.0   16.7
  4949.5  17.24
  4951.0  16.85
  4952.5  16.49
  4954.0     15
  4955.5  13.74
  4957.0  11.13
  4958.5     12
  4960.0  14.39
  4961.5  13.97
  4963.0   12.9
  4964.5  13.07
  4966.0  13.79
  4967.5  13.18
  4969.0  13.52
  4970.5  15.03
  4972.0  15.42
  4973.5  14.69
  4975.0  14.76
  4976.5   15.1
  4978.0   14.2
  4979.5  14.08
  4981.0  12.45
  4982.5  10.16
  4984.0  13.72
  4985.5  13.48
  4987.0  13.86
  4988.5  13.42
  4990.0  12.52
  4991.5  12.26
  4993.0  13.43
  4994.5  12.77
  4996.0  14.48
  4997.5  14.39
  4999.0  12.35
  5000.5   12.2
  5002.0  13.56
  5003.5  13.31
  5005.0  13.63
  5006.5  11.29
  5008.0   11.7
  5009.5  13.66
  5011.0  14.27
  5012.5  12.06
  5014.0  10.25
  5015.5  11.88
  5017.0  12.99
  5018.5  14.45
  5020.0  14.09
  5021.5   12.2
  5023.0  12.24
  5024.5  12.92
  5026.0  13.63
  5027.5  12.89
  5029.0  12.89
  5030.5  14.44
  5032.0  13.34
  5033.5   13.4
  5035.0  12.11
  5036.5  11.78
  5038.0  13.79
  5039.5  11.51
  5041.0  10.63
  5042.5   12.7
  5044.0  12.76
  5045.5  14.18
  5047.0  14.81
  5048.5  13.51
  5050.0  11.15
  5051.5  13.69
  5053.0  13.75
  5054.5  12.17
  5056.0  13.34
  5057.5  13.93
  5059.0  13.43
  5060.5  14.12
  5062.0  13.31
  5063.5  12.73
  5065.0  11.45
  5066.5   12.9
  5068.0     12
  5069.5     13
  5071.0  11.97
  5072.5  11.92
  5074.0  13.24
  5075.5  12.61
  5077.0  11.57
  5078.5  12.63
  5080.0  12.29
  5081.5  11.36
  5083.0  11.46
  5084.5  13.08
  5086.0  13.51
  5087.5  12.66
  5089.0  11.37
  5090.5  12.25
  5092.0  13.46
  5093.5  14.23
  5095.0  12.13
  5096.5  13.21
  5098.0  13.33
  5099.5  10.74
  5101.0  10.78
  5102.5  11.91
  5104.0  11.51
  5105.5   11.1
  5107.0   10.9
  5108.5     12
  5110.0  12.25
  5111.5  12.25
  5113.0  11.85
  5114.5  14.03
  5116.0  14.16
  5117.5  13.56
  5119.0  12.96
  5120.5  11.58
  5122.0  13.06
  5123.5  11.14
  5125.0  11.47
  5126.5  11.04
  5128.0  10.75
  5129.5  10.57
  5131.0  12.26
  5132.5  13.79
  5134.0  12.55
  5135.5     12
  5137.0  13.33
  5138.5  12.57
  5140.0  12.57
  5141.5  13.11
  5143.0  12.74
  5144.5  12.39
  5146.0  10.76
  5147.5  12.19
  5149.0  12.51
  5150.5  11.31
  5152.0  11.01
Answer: 5.8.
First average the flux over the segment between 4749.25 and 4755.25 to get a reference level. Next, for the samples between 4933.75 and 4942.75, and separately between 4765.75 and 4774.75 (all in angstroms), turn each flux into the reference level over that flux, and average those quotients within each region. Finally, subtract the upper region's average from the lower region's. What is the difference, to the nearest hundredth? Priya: 0.29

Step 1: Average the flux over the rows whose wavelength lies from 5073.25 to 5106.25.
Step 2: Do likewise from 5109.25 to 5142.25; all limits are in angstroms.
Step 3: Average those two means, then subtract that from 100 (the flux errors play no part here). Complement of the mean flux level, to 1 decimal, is 87.7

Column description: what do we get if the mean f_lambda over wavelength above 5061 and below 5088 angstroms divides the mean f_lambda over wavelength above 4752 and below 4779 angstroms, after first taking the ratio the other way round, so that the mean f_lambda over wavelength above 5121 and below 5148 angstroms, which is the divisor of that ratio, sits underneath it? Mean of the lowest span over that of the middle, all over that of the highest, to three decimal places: 0.079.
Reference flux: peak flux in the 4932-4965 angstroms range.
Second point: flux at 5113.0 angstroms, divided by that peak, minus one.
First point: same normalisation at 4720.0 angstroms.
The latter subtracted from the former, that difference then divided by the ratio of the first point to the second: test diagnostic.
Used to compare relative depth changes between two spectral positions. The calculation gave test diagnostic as -0.20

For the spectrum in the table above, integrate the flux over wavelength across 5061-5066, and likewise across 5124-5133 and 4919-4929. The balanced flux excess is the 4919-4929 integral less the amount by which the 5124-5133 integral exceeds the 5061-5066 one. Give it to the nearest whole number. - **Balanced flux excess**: 107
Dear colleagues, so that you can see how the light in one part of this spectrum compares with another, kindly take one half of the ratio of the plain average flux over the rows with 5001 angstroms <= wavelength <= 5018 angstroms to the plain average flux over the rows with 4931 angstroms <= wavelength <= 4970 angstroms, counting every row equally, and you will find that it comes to 0.44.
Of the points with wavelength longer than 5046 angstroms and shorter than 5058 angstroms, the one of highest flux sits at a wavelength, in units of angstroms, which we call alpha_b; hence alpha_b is 5047.0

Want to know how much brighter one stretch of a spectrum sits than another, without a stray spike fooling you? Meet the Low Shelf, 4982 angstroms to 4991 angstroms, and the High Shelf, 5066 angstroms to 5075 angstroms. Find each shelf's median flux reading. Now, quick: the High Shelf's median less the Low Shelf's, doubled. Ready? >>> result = -2.0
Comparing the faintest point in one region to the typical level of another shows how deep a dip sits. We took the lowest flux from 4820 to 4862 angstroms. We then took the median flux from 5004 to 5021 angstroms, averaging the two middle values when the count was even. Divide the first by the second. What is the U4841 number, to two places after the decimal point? 0.93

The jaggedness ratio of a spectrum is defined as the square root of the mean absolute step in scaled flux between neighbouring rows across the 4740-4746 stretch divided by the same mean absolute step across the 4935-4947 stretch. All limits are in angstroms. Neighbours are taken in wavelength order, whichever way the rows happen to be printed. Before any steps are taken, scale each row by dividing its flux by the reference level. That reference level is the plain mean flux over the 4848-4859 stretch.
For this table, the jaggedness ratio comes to 1.2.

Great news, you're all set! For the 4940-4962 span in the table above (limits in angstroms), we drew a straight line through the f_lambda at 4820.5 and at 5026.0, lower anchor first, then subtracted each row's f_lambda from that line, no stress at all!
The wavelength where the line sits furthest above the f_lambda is 4957.0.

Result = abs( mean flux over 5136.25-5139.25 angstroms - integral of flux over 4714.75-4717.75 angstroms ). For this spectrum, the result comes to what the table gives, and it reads 30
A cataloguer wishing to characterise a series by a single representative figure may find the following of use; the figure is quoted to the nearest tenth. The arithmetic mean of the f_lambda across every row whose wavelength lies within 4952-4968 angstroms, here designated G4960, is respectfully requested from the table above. 13.6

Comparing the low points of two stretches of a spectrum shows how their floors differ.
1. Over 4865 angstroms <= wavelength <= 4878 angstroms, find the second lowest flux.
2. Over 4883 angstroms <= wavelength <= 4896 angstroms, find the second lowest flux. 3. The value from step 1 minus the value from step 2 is -0.6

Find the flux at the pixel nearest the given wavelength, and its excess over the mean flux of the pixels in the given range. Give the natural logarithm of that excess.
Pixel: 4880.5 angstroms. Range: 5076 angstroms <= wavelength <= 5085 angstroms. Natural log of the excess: 1.0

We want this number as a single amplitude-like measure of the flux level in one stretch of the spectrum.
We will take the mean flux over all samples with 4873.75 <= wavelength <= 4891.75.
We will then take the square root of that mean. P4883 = 3.68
